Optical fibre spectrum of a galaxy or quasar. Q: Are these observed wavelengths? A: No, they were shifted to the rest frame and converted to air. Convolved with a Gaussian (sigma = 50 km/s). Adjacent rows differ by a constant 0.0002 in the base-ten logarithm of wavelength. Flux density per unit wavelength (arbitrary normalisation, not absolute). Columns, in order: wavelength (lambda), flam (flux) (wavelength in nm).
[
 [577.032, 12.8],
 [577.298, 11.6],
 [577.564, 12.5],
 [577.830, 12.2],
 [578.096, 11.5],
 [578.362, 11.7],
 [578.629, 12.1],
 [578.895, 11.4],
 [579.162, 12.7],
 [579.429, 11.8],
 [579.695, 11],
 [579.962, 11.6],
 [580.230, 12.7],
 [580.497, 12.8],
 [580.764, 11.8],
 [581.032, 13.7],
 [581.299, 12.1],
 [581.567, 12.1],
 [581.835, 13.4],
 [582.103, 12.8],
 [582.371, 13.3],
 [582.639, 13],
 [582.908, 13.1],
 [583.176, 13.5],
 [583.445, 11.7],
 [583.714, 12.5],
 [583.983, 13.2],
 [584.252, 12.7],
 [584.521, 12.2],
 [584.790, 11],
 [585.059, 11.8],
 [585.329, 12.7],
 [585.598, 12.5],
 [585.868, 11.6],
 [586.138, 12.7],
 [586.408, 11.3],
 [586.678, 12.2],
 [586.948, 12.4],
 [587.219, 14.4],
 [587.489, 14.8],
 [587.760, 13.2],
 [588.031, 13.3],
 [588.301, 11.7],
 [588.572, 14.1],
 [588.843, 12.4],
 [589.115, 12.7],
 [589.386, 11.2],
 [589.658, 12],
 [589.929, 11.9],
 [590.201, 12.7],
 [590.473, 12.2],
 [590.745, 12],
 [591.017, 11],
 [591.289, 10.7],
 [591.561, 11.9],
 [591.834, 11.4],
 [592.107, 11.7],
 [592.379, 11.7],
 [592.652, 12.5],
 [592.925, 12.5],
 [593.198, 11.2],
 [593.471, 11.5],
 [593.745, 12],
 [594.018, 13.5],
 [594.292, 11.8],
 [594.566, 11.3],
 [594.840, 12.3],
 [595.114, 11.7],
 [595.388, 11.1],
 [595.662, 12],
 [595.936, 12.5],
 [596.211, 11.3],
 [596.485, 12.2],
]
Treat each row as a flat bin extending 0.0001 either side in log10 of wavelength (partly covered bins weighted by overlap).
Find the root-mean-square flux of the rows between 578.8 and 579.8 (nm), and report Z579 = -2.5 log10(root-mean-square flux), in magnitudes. -2.67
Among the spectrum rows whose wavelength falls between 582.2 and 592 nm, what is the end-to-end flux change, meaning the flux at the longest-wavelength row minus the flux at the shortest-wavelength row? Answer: -1.9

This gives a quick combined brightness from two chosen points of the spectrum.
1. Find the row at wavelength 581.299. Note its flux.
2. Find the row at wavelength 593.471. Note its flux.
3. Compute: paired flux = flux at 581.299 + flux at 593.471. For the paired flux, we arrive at 23.6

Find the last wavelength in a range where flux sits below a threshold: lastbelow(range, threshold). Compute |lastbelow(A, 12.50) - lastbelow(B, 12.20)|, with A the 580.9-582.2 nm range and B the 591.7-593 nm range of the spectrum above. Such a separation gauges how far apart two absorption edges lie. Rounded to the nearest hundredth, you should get 10.81 nm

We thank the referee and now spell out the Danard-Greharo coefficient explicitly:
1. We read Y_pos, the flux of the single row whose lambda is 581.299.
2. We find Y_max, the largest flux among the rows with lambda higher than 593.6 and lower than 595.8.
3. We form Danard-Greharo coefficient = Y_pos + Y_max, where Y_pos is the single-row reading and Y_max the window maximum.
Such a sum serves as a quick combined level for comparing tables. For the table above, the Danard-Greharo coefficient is 25.6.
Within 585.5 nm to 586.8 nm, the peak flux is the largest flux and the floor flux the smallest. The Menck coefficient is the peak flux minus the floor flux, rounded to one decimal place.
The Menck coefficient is 1.4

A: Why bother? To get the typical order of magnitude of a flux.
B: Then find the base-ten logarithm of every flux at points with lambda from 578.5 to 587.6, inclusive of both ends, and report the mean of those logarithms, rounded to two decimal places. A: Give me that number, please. 1.10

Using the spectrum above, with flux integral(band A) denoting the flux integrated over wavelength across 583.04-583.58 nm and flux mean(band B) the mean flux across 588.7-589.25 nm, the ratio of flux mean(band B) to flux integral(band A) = 1.85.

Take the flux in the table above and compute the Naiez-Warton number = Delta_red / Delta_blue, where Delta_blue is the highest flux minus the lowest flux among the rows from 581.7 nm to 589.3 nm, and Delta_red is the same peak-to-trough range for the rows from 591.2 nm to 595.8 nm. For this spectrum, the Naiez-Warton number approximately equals 0.7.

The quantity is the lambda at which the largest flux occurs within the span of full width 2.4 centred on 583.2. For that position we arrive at 583.176 nm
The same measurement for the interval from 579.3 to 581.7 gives 581.032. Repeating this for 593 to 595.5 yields 594.018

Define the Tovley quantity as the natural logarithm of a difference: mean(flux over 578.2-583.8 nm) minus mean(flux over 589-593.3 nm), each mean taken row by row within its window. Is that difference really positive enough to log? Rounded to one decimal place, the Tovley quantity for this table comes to -0.5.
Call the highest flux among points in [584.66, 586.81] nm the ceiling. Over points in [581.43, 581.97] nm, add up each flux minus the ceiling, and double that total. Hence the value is 0.2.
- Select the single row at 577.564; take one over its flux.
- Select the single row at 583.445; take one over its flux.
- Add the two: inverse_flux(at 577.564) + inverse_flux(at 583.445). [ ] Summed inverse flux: 0.165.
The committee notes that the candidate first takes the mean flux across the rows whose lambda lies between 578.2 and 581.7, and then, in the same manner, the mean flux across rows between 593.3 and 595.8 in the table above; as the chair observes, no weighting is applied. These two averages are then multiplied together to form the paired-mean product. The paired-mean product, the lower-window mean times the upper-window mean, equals 144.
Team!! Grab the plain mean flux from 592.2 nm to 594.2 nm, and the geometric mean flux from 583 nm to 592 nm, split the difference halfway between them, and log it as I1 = 12.22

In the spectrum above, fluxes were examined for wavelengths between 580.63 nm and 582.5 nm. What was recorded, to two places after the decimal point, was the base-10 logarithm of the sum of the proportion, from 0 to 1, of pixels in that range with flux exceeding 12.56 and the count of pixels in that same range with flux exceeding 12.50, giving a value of 0.66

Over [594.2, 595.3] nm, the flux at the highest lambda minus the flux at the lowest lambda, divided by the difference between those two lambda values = -0.1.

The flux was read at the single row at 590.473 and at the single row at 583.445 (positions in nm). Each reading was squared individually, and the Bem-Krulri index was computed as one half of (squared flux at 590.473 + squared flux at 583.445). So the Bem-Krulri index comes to 143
